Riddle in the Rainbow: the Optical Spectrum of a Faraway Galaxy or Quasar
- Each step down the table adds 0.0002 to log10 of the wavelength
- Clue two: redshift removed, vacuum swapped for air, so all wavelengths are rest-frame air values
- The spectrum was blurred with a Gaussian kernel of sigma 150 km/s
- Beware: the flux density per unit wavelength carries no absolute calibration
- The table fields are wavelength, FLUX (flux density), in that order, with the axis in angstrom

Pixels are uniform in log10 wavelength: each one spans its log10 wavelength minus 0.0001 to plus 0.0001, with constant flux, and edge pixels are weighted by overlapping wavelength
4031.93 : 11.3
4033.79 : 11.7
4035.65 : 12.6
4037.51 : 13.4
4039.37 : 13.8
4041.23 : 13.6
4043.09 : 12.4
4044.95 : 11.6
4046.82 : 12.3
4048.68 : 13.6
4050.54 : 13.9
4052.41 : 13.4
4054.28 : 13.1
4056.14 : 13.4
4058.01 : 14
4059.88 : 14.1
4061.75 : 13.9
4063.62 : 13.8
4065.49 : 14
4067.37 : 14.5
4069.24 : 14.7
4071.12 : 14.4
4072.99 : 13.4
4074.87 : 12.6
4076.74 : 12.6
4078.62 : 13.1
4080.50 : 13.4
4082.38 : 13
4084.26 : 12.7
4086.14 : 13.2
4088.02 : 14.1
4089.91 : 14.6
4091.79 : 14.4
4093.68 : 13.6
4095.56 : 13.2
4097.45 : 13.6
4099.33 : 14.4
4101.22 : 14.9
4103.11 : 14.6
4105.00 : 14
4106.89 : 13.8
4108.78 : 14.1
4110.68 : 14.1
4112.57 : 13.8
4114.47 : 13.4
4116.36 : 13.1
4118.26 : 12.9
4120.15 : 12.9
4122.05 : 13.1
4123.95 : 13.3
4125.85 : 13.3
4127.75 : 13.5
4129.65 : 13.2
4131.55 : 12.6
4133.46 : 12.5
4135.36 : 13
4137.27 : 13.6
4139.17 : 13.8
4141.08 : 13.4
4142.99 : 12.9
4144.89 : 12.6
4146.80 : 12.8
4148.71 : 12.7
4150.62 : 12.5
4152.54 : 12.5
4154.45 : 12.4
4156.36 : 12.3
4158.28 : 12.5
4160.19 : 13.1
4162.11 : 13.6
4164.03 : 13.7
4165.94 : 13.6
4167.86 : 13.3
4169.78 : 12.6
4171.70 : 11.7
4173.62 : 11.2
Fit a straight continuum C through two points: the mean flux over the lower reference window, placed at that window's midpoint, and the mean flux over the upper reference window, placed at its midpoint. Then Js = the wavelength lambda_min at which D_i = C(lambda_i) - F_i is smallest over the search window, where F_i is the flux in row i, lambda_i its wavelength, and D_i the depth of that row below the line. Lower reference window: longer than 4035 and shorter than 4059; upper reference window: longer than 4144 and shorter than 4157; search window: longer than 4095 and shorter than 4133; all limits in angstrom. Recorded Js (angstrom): 4101.22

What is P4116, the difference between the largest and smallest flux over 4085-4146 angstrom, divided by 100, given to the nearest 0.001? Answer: 0.024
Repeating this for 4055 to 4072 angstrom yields 0.013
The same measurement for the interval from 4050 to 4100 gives 0.021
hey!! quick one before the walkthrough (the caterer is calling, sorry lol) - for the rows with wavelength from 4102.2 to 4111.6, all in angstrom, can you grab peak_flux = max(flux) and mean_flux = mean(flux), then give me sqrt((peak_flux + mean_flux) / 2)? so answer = 3.79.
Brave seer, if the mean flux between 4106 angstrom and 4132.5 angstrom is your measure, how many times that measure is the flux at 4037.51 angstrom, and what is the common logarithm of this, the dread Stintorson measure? 0.0012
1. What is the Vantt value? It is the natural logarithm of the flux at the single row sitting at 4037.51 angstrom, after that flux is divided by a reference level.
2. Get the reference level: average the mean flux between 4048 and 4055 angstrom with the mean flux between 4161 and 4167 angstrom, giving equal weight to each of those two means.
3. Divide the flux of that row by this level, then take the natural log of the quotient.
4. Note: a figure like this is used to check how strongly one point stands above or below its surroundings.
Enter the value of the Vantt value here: -0.01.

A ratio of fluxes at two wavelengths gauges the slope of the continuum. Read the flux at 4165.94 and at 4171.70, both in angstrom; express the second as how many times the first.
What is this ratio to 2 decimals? 0.86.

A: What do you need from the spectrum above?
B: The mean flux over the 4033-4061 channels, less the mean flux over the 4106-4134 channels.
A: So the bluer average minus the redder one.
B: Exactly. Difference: -0.2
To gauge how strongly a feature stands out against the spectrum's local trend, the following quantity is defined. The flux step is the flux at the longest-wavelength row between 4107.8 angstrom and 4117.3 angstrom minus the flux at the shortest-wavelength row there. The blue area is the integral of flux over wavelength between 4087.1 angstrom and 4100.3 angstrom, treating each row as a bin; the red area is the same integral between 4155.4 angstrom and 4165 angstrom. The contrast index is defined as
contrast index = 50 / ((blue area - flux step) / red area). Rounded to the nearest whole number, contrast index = 34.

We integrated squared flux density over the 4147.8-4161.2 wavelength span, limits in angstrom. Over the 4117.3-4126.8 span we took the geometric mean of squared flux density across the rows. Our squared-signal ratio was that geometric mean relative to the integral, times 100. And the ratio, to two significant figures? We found 8.1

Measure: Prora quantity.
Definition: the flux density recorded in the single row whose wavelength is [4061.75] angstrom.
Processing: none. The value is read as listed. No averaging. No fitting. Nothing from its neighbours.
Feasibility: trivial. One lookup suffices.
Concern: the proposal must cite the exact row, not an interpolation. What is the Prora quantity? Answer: 13.9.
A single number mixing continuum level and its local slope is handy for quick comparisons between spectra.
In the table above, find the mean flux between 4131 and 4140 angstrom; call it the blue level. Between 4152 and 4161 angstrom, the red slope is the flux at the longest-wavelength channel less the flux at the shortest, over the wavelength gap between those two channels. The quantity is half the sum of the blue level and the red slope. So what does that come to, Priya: 6.59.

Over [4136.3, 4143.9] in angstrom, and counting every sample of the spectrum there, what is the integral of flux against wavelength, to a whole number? 102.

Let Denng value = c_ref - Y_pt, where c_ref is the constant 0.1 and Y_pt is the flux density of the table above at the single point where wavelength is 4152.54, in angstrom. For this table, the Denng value -12.4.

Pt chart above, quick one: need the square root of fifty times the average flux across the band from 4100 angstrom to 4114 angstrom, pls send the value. 26.6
